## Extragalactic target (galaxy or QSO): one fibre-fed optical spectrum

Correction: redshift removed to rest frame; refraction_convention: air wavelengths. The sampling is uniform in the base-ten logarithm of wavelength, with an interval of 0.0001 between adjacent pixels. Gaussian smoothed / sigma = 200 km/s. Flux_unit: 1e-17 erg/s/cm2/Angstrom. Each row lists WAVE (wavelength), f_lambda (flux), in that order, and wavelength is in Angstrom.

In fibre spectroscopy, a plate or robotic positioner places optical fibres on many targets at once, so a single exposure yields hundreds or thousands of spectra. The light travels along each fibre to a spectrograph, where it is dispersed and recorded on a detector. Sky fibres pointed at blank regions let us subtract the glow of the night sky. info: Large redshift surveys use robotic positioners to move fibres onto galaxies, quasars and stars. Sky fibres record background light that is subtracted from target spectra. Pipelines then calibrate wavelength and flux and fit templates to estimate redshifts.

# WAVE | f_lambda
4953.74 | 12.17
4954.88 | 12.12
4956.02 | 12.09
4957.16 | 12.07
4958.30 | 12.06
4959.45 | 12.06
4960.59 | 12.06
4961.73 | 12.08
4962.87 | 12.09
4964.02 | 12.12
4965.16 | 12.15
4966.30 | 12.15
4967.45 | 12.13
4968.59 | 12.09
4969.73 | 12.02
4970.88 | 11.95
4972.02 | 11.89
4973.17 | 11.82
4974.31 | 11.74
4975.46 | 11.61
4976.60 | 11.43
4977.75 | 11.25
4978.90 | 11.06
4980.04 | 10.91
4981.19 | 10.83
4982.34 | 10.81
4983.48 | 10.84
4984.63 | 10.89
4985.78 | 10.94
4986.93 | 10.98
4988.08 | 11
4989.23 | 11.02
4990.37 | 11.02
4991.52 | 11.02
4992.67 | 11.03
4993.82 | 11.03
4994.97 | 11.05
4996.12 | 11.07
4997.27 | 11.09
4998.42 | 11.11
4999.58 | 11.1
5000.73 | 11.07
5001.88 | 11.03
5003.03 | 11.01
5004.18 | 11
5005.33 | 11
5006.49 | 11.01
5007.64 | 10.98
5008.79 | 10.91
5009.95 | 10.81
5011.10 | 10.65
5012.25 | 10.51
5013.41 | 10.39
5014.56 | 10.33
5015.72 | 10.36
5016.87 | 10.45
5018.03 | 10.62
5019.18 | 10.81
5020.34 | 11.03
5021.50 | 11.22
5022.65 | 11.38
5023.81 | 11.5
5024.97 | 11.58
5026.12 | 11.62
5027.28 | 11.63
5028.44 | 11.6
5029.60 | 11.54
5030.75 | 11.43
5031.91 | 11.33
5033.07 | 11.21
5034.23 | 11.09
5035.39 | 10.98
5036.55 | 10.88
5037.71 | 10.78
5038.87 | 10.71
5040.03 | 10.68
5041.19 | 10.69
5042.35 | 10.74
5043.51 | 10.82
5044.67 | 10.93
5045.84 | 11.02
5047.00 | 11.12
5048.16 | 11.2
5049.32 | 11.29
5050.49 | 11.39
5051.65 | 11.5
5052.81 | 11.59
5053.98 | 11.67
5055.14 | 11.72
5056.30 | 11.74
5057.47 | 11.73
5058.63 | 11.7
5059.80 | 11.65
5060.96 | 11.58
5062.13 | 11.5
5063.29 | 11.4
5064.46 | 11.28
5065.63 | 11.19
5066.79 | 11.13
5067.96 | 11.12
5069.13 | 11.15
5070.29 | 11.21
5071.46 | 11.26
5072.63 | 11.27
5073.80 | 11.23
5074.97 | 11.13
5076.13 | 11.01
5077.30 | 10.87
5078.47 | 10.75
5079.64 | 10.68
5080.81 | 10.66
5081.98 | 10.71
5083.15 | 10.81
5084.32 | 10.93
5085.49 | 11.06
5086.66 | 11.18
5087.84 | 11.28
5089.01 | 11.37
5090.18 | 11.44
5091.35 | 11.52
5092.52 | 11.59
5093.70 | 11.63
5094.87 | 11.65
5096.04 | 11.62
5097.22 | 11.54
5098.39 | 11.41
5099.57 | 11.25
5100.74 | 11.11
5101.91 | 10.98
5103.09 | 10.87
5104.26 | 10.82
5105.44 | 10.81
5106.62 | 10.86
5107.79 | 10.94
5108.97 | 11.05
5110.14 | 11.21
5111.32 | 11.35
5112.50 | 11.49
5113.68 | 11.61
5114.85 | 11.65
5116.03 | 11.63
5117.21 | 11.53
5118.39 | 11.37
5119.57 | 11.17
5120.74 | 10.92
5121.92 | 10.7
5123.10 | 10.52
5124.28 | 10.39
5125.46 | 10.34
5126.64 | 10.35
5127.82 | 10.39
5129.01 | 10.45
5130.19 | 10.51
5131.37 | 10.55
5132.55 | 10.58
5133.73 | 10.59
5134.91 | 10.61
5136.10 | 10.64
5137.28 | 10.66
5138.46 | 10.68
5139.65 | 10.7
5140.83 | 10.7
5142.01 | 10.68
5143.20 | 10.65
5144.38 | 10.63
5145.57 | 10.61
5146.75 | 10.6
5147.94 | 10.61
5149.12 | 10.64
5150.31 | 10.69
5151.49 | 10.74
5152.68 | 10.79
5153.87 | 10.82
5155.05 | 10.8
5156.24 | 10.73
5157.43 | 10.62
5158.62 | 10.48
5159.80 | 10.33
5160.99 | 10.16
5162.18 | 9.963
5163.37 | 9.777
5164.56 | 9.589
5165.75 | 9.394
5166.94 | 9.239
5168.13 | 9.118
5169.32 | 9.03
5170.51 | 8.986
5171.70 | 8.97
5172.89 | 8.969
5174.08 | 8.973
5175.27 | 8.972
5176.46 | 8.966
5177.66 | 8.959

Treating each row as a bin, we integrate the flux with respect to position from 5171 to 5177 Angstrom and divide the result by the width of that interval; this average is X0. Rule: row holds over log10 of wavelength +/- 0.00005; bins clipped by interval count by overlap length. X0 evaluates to 9.0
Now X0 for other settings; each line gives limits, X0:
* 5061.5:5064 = 11.4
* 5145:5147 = 10.6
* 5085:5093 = 11.3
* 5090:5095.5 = 11.6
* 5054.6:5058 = 11.7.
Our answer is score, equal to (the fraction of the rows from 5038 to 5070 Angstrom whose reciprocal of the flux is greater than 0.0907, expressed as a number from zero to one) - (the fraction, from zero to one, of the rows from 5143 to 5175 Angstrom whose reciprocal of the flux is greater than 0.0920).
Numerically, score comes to -0.7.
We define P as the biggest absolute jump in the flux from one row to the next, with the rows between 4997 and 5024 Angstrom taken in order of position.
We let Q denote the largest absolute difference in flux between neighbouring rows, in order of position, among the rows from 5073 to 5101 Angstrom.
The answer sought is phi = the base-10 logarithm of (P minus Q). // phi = -1.22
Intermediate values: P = 0.22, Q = 0.16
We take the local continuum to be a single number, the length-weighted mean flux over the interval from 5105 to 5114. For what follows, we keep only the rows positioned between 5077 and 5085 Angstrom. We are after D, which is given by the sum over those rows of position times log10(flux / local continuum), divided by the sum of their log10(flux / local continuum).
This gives 5080.7 Angstrom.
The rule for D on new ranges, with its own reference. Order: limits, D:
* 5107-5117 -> 5115.1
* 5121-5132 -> 5126.7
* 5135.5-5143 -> 5139.0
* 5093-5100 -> 5095.9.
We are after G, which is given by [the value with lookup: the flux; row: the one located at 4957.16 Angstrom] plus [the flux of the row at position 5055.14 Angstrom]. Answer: 23.8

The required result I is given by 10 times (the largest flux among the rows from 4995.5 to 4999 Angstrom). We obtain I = 111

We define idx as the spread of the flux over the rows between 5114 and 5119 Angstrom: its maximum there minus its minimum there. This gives 0.28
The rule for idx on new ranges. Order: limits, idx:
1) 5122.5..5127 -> 0.18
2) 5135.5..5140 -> 0.06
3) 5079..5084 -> 0.15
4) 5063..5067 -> 0.27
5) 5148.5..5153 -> 0.15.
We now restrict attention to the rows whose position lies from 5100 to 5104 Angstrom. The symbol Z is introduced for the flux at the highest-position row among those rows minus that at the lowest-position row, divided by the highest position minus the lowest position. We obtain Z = -0.10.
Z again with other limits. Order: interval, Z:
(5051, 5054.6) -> 0.07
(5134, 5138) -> 0.02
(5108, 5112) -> 0.13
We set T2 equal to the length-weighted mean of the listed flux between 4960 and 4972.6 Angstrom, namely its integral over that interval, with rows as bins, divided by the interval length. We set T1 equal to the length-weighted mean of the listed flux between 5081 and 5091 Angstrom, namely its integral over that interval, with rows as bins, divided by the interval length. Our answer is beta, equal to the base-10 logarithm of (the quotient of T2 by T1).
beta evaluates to 0.037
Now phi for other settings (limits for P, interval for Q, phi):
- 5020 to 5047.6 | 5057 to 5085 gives -1.30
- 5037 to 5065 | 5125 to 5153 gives -1.22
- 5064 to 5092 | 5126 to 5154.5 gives -1.10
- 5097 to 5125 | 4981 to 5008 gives -0.70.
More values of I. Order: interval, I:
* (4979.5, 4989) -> 110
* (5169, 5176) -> 90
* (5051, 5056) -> 117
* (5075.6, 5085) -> 110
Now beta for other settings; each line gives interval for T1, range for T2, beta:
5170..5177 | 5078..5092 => 0.090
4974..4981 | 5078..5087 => -0.017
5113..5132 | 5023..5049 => 0.010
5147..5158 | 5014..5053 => 0.015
